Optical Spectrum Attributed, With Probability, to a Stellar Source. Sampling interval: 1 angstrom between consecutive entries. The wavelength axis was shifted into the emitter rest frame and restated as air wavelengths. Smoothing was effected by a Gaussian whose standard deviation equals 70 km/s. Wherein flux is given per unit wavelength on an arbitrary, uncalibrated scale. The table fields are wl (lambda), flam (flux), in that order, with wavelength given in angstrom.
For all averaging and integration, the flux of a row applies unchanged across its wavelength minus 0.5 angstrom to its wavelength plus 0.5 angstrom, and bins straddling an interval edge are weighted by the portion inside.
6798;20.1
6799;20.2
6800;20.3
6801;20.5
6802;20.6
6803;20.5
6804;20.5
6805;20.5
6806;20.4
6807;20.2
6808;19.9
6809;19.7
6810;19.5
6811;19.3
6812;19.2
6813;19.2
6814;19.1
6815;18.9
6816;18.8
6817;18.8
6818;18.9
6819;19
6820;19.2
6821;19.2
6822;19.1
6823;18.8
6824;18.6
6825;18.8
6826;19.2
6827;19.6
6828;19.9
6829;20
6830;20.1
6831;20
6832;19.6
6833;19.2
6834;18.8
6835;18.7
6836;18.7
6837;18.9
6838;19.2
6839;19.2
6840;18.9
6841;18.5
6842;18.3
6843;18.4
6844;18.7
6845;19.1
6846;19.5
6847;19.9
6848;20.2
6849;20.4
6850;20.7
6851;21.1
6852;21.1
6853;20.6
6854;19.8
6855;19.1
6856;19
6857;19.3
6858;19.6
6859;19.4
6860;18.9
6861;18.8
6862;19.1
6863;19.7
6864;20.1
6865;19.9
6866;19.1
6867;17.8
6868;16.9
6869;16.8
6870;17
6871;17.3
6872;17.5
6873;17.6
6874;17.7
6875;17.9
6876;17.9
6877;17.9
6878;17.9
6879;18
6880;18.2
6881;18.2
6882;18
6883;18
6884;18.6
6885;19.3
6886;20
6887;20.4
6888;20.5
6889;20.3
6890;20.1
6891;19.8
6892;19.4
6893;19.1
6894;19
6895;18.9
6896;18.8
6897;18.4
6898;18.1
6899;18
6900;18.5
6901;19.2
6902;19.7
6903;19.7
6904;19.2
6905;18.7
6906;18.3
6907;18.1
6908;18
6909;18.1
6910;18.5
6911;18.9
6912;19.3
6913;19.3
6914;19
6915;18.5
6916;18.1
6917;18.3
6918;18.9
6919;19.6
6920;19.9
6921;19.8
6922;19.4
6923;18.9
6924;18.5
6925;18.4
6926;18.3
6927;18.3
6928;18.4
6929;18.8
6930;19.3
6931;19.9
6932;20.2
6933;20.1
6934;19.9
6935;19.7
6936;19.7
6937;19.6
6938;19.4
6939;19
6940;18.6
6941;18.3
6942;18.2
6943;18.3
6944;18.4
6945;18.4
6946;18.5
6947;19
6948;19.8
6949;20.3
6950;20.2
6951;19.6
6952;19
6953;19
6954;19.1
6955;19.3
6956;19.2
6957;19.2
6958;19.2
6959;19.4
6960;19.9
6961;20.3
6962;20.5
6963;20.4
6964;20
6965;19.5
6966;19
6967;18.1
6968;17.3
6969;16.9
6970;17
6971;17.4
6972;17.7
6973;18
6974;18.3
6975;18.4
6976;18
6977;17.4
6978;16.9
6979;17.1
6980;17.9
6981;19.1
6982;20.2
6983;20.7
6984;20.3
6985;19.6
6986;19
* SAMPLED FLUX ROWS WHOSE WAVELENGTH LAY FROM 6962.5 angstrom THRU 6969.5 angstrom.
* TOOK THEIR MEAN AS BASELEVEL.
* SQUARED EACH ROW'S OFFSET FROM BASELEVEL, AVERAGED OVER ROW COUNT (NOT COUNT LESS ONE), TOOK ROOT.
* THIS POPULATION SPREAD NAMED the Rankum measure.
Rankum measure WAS 1.2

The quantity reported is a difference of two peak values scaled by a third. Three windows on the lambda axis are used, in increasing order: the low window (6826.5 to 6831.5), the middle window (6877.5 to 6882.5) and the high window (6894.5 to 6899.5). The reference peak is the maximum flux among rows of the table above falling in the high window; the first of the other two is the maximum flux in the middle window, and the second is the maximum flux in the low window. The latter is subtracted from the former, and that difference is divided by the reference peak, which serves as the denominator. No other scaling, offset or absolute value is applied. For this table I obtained -0.10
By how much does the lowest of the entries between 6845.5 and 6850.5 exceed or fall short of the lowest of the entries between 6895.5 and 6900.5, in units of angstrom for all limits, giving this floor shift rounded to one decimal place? 1.5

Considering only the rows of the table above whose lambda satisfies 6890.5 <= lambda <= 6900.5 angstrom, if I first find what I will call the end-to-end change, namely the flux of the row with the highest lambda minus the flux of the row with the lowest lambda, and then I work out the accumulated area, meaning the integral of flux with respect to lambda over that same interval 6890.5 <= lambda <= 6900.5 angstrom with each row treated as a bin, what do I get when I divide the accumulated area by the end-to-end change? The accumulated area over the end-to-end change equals -145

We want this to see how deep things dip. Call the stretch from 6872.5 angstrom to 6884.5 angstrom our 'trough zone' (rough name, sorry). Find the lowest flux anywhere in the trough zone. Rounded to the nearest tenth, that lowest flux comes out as 17.6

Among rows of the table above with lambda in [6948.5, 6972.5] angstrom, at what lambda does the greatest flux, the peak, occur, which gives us 6962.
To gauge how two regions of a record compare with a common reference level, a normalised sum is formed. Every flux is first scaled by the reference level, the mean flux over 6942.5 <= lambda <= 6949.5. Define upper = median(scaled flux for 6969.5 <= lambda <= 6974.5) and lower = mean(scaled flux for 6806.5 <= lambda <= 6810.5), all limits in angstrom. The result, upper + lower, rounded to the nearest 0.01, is 1.98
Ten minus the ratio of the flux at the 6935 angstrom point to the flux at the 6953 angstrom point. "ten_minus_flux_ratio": 8.96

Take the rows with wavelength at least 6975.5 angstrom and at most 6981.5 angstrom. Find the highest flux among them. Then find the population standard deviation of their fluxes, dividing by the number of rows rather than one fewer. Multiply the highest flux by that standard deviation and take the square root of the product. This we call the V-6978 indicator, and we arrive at 3.7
